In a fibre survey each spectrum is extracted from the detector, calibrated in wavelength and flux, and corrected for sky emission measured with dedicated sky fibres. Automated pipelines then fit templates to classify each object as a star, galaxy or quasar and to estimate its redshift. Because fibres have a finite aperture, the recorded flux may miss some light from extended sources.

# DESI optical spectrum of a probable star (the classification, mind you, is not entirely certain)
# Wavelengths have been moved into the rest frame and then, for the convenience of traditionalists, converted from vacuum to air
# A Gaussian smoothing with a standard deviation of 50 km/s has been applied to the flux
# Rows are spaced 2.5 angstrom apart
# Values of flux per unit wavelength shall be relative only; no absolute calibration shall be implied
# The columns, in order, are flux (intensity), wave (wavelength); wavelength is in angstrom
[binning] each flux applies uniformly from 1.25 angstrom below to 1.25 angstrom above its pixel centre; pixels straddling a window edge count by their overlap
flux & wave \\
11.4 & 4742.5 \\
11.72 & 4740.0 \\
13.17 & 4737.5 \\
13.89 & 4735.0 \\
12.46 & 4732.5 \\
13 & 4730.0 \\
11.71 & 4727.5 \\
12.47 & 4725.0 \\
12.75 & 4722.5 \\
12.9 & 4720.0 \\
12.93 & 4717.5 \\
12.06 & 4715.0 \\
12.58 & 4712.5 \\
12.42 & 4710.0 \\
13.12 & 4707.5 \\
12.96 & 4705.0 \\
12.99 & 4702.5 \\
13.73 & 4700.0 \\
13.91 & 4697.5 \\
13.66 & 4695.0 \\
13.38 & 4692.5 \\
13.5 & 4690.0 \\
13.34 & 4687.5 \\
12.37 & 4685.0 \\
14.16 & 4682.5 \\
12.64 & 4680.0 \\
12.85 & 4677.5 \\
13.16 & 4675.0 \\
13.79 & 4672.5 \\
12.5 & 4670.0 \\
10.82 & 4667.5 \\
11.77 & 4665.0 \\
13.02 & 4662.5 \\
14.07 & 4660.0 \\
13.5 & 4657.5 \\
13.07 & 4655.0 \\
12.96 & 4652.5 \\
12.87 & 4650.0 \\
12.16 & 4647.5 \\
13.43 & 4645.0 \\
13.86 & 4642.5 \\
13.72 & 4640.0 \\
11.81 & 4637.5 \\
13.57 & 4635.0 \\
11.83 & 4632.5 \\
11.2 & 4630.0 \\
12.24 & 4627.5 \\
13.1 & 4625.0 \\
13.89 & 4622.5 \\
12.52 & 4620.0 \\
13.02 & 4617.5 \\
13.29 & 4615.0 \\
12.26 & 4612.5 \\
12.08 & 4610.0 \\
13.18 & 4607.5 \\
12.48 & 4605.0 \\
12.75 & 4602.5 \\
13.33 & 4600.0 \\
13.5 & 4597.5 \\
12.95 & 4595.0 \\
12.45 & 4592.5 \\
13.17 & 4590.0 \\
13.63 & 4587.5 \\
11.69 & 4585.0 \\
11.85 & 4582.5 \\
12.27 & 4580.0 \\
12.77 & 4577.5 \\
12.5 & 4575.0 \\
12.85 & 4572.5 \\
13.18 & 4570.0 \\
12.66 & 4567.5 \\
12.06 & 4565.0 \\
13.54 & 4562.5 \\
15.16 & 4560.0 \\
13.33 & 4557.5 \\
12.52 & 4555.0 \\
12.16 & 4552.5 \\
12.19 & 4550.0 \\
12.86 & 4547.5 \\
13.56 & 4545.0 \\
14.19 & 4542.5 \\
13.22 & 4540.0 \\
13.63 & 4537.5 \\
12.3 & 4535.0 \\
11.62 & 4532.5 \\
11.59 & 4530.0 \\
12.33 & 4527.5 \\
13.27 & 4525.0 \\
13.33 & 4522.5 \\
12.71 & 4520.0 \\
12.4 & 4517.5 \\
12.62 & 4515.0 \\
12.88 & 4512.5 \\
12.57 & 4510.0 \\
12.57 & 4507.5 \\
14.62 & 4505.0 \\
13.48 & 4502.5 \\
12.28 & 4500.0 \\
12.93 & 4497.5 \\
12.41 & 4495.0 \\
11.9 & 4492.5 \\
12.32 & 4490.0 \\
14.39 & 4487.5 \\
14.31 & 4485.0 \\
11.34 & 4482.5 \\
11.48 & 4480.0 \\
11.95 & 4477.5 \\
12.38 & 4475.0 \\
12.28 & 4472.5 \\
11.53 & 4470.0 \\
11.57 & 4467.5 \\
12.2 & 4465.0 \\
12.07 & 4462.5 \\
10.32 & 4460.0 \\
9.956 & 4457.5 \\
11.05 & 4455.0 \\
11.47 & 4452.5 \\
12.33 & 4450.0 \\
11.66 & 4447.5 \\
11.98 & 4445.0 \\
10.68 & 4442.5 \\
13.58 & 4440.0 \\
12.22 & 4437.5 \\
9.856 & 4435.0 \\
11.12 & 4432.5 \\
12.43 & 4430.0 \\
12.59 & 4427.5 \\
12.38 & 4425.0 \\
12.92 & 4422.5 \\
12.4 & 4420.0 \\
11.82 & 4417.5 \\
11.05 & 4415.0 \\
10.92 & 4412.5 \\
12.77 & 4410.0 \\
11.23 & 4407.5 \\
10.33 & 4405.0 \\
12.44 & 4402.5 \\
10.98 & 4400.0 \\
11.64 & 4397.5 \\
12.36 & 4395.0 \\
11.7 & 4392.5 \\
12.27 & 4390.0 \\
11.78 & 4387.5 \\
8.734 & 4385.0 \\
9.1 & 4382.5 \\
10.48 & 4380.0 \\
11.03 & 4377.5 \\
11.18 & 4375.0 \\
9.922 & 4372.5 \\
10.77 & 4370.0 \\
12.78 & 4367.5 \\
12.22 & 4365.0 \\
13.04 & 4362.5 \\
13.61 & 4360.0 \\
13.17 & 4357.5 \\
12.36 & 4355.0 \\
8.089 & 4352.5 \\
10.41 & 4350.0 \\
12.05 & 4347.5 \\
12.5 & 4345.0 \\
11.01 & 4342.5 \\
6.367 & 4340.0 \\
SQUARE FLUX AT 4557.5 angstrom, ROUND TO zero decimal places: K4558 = 178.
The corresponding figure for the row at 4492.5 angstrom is 142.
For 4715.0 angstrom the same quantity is 145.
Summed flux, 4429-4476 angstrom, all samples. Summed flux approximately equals 220.7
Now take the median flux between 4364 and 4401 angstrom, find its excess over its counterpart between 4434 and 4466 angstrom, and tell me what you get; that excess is -0.5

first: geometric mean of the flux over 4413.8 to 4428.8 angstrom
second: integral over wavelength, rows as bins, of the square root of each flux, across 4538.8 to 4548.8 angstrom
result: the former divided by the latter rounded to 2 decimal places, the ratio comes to 0.33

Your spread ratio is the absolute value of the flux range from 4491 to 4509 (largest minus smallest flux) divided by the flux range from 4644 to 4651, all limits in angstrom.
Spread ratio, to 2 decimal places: 2.14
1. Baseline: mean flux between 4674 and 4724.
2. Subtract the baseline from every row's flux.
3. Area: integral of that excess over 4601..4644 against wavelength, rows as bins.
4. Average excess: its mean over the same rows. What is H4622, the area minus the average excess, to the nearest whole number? -13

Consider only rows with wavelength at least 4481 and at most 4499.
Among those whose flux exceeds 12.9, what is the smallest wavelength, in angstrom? 4485.0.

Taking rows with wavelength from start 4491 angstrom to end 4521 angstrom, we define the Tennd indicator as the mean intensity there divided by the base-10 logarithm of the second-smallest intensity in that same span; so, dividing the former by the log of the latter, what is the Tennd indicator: 11.7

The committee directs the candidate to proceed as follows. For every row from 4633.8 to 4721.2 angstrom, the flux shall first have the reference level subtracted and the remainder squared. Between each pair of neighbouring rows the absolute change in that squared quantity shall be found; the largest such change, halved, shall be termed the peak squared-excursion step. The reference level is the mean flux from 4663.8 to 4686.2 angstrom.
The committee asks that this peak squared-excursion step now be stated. 1.7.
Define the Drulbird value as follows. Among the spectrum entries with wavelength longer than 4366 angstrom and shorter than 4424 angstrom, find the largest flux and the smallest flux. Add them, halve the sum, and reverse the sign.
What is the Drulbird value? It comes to -10.8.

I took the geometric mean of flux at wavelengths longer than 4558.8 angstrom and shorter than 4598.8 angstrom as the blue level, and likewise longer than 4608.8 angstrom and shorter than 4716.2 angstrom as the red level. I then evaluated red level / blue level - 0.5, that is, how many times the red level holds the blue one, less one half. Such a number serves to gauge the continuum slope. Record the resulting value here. 0.50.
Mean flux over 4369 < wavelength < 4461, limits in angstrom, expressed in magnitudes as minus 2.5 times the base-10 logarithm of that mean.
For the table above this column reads -2.64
